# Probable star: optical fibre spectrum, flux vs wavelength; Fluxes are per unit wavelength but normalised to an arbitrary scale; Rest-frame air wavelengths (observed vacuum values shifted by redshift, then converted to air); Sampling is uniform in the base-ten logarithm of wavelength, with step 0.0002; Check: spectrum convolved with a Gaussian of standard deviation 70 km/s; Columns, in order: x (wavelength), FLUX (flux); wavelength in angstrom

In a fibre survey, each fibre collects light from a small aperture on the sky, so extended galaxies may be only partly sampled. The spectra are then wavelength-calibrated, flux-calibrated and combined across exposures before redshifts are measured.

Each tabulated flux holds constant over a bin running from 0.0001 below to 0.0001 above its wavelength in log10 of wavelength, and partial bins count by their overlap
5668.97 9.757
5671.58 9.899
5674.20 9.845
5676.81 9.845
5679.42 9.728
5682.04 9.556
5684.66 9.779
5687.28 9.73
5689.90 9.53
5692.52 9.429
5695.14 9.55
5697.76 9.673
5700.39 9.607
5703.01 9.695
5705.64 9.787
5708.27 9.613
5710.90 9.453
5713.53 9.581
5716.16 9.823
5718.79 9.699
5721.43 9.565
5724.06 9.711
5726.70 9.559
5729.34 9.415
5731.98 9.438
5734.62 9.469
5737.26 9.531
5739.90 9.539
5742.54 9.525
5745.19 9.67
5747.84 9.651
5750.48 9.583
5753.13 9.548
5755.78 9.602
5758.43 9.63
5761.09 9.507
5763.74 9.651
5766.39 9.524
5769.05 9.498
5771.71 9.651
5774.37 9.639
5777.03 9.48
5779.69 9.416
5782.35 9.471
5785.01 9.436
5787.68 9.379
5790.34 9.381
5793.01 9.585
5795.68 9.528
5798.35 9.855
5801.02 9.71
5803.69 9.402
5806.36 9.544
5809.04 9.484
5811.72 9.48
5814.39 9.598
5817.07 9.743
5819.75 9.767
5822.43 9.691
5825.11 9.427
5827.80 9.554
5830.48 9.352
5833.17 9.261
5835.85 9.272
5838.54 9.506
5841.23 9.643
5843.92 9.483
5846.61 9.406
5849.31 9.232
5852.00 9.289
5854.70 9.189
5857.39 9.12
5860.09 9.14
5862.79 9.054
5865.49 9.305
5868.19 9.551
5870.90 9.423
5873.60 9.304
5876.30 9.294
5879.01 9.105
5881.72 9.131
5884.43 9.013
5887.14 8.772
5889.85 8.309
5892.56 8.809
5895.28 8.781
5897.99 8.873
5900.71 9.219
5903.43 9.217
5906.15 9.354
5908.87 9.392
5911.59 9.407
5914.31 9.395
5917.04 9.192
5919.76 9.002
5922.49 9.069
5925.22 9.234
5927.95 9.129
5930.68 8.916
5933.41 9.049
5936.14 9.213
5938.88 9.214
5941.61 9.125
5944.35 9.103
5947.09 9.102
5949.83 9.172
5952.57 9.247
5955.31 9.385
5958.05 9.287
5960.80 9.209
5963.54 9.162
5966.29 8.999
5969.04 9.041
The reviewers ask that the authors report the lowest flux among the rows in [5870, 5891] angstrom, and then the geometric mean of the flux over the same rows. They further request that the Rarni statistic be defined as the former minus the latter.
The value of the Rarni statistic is -0.73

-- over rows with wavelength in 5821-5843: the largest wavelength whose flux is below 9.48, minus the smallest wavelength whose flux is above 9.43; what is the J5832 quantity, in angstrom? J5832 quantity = 13.4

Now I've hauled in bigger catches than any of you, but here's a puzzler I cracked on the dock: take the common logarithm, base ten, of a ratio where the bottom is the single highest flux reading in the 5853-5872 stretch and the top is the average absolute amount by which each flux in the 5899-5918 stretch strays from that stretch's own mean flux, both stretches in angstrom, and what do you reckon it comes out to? -2.04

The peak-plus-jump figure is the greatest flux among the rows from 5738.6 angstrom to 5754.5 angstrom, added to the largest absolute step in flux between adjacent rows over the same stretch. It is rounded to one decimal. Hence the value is 9.8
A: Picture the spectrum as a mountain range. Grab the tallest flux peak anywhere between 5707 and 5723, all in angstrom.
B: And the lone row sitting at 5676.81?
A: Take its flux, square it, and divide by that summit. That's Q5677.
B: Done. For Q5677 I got 9.9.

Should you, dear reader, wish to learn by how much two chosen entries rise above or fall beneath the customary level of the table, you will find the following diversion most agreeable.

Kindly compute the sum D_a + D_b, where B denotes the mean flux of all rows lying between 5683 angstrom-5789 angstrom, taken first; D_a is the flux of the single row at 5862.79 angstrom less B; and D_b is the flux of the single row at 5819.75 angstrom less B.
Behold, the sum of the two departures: -0.33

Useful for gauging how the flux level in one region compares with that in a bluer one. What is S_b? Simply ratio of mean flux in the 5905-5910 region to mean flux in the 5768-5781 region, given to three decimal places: 0.983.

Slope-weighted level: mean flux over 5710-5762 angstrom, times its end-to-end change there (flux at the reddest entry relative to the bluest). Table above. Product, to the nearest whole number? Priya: 1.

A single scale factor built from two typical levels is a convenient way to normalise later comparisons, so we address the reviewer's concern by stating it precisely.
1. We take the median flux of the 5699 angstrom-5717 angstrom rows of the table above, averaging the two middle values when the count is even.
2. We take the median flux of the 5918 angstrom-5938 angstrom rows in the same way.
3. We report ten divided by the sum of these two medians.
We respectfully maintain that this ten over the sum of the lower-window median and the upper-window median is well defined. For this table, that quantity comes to 0.5353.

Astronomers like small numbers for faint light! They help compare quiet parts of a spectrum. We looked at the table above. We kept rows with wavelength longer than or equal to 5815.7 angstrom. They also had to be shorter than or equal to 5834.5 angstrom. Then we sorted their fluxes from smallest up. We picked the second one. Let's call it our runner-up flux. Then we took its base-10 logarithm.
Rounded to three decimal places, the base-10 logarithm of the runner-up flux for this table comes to 0.971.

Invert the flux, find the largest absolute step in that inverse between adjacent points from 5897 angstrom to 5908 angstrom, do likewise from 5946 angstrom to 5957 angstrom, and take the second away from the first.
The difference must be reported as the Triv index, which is 0.0026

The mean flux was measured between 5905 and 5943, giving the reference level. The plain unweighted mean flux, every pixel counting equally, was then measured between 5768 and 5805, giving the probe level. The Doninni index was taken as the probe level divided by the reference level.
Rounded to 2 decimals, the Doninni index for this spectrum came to 1.04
